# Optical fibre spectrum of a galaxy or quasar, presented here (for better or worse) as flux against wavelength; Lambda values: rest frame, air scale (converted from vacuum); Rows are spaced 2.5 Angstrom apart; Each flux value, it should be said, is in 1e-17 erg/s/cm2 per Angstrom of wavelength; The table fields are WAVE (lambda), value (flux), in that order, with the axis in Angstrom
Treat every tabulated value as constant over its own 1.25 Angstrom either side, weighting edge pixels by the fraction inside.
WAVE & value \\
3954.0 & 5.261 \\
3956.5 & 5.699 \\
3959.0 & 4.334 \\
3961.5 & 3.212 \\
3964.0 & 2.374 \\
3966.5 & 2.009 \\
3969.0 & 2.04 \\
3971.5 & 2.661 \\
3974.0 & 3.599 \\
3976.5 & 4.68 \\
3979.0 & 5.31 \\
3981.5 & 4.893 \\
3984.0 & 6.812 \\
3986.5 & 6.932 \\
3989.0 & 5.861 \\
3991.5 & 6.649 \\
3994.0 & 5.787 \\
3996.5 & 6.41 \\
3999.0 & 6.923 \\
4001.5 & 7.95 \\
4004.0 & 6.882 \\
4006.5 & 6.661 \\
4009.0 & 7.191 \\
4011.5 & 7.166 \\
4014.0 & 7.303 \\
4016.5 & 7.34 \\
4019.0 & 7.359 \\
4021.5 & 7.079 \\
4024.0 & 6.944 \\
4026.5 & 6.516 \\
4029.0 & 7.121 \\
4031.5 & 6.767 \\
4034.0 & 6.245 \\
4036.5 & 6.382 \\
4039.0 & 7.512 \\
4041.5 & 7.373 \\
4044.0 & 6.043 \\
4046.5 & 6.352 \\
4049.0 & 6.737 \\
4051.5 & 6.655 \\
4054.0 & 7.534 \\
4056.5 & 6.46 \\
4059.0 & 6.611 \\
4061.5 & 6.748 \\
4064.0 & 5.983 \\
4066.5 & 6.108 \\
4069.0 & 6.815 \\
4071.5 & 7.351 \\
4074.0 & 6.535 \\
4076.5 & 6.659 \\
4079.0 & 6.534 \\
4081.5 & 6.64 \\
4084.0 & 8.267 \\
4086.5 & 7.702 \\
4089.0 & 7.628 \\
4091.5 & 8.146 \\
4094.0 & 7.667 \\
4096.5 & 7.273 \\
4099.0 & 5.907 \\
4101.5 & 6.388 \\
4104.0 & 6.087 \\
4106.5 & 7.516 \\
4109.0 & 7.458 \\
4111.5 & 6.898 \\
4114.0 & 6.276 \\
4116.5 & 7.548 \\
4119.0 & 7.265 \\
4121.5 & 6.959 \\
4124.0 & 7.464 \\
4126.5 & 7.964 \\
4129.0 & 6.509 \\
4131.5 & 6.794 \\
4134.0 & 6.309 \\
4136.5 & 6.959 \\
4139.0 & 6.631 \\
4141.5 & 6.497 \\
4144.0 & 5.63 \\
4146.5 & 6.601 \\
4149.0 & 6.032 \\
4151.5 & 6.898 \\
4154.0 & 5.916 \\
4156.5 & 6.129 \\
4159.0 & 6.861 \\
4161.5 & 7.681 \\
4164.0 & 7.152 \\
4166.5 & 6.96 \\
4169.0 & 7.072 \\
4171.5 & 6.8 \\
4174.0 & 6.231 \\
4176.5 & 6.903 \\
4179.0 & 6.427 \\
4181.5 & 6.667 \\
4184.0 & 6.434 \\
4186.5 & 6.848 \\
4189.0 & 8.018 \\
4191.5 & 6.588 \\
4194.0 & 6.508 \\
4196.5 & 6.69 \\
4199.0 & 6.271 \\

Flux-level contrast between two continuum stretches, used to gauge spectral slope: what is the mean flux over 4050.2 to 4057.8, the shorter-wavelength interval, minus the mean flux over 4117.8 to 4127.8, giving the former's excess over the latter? -0.5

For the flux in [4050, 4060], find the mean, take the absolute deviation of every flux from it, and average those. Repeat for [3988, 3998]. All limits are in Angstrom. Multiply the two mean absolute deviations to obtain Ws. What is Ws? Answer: 0.13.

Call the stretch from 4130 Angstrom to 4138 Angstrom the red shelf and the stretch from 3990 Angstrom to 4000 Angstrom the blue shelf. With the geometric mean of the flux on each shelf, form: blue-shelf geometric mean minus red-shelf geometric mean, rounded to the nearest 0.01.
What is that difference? -0.25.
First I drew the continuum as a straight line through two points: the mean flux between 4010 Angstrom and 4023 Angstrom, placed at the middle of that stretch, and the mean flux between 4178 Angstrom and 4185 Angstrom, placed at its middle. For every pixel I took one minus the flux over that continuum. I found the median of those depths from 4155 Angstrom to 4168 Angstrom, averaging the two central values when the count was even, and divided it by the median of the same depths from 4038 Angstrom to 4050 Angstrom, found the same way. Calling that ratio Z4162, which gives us -1.1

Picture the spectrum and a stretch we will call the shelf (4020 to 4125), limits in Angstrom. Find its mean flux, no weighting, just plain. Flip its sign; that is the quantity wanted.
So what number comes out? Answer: -6.91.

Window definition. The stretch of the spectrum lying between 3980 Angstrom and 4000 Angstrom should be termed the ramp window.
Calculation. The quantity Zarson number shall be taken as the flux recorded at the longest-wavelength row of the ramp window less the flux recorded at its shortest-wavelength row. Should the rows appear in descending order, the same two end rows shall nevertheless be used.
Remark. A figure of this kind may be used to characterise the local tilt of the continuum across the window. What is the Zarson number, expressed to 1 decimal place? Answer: 2.0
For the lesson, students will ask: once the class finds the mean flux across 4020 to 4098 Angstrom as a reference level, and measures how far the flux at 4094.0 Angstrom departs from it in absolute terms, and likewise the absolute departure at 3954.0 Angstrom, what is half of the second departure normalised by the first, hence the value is 1.1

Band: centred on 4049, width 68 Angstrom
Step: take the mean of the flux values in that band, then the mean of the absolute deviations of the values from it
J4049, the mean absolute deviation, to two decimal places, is 0.36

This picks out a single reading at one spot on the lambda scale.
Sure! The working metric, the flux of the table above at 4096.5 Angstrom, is 7.273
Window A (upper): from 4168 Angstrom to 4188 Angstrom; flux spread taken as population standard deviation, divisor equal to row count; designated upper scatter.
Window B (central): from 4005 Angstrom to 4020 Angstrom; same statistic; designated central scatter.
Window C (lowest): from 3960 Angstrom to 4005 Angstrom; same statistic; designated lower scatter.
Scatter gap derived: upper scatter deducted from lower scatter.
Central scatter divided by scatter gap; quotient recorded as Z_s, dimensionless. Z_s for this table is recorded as 0.1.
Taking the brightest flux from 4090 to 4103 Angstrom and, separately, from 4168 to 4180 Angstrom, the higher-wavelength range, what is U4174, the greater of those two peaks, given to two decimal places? 8.15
